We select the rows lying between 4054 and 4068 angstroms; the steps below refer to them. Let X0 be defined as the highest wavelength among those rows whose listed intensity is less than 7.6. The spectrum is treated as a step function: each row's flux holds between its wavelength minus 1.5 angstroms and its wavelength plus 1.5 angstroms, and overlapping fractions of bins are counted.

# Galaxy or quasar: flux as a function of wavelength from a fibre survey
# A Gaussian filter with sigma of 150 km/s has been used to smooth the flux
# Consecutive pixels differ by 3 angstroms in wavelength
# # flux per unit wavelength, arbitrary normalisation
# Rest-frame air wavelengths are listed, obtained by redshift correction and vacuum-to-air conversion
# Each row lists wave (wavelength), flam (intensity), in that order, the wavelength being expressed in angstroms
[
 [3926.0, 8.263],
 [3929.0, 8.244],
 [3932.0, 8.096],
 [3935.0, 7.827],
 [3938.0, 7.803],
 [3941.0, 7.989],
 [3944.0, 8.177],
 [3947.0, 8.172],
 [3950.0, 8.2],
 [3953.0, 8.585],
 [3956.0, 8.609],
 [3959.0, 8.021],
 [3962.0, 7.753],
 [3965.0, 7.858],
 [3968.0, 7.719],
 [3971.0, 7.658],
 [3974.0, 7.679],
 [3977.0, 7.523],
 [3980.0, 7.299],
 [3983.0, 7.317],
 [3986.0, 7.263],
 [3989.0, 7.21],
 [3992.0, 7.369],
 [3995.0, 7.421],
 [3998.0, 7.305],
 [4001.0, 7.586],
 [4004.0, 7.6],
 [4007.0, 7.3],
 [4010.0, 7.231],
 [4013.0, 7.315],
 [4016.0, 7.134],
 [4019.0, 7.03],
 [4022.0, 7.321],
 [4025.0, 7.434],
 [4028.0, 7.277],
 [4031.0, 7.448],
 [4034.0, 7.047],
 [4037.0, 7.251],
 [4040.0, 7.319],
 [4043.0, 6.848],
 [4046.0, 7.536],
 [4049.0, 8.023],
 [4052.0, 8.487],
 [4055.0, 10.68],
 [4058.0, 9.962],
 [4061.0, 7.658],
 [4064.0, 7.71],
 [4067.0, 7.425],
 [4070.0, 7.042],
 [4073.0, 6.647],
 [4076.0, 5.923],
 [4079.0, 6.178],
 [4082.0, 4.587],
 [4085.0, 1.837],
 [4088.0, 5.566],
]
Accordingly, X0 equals 4067.0 angstroms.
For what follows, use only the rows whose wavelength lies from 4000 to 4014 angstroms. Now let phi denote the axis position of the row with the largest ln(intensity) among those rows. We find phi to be 4004.0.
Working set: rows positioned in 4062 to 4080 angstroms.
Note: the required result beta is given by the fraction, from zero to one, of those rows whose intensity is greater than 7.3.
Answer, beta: 0.3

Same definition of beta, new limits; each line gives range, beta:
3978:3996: 0.5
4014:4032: 0.5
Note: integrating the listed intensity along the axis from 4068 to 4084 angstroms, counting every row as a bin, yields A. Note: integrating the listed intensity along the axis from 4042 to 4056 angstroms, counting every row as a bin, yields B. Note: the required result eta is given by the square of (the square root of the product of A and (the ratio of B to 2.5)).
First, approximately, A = 96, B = 116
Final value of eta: 4442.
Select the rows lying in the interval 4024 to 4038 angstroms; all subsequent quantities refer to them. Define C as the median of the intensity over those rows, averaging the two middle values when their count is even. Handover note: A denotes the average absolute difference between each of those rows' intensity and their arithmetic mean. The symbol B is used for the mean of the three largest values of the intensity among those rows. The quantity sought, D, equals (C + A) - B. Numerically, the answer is 0.01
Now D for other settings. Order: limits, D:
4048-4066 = -0.41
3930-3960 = -0.13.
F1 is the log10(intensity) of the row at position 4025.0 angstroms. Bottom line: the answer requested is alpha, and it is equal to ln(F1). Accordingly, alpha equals -0.14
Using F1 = 0.87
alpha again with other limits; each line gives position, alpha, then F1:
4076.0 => -0.26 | 0.77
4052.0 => -0.07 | 0.93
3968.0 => -0.12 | 0.89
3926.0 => -0.09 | 0.92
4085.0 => -1.33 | 0.26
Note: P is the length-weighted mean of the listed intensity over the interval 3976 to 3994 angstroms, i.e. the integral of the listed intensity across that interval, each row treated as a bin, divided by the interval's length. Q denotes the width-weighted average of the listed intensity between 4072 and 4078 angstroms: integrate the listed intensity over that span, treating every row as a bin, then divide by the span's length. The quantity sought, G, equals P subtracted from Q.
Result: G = -1.08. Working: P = 7.33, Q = 6.25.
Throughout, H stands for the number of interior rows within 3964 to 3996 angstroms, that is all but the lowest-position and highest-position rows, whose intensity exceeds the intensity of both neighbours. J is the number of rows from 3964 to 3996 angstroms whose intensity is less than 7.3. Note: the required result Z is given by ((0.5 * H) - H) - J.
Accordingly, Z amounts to -4.0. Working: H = 2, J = 3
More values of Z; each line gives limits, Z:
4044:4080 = -5.0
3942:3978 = -1.5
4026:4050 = -5.0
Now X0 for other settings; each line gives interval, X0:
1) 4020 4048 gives 4046.0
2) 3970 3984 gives 3983.0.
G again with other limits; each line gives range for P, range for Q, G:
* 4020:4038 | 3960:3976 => 0.45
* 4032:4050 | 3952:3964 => 0.89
